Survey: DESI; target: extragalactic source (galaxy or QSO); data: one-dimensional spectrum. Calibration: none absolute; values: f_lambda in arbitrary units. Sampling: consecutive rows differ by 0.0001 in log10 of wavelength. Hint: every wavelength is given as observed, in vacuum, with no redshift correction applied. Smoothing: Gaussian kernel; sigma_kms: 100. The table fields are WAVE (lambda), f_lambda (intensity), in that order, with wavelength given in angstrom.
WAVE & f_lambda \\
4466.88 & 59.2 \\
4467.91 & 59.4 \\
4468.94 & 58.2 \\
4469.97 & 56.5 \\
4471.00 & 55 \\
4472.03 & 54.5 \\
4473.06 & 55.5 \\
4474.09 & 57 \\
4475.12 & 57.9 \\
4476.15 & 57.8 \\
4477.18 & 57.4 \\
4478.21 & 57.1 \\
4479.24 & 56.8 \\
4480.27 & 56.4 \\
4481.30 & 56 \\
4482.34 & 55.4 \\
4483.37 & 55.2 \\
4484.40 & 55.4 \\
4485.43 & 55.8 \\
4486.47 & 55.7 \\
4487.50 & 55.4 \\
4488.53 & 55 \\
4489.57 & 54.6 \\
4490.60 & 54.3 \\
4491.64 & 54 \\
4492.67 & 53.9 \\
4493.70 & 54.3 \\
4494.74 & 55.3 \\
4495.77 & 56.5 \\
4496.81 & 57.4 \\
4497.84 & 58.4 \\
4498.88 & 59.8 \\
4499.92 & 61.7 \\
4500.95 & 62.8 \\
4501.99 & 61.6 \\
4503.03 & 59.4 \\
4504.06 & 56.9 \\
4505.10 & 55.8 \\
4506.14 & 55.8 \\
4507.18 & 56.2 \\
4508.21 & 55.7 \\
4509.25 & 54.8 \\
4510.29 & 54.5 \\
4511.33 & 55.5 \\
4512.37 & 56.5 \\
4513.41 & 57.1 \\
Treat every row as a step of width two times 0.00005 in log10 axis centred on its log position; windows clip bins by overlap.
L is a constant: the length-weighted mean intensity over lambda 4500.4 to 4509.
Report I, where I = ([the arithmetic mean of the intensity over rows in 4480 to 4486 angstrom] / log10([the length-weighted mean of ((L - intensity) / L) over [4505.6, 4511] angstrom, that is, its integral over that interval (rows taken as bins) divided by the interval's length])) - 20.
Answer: -61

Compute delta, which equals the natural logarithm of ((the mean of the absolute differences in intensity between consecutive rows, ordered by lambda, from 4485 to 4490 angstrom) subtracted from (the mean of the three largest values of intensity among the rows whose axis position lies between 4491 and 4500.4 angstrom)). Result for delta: 4.089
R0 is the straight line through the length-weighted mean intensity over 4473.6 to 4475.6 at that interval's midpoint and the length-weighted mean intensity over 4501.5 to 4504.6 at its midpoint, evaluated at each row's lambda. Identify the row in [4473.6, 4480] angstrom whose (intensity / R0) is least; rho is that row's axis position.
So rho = 4479.24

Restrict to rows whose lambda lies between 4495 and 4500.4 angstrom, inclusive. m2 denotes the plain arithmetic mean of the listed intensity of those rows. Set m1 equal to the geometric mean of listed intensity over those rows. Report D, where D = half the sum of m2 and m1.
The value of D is 58.7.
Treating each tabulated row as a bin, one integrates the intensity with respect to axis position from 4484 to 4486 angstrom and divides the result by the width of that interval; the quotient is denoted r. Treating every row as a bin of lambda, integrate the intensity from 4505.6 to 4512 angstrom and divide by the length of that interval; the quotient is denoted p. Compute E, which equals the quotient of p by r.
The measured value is 1.00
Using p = 55.4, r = 55.5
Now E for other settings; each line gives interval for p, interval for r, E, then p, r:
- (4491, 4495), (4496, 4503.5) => 0.91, 54.3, 60.0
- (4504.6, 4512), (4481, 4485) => 1.00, 55.5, 55.5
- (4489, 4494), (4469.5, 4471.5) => 0.97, 54.2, 55.7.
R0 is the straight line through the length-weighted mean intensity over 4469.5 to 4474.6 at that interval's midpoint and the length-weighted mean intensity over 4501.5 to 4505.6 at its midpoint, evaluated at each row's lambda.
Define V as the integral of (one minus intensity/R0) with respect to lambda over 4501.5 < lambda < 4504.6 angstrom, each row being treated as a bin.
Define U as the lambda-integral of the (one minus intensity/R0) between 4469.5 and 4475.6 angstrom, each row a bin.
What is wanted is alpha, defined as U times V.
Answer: 0.002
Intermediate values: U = -0.04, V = 0.0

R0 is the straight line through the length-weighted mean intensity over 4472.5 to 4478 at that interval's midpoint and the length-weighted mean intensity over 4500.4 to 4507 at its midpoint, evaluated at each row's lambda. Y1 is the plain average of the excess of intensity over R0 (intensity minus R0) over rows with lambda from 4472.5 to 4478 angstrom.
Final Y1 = 0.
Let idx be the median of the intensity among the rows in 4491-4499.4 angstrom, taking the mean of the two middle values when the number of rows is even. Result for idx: 55.9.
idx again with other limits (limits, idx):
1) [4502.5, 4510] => 55.8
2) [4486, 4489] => 55.4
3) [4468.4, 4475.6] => 56.5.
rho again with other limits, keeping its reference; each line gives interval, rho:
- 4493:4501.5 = 4493.70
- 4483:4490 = 4489.57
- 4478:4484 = 4483.37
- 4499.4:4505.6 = 4505.10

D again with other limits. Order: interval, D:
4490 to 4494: 54.1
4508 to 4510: 55.2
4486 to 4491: 55.0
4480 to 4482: 56.2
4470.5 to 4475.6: 56.0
